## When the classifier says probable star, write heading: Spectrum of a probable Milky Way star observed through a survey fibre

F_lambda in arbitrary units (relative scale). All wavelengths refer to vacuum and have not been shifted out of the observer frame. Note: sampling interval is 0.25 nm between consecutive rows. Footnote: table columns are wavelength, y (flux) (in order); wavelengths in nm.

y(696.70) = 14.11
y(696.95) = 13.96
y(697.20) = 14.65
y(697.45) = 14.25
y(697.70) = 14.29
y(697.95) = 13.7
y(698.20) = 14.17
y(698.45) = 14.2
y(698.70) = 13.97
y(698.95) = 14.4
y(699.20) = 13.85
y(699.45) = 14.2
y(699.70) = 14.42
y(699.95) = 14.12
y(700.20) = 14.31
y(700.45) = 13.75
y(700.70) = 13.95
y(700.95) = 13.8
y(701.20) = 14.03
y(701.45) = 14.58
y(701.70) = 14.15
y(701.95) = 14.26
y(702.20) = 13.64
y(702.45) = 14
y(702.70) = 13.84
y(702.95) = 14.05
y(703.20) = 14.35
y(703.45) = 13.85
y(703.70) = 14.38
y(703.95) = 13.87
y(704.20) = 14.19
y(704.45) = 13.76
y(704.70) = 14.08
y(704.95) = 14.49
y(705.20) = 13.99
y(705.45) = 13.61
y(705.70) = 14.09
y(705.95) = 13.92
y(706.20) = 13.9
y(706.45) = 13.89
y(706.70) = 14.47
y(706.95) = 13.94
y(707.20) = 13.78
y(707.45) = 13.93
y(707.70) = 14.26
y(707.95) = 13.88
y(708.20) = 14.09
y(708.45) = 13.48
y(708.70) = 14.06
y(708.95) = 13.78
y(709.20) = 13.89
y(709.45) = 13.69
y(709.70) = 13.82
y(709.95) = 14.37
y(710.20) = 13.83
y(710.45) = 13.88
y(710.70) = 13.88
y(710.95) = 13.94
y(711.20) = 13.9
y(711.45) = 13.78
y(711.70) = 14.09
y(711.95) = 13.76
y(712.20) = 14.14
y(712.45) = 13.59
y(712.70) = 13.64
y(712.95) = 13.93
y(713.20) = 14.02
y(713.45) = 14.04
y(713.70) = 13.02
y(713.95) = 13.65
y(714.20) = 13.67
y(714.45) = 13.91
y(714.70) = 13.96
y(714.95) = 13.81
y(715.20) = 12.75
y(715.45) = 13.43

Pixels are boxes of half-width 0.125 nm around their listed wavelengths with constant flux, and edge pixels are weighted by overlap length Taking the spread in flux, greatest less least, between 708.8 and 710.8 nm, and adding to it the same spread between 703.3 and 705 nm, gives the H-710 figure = 1.4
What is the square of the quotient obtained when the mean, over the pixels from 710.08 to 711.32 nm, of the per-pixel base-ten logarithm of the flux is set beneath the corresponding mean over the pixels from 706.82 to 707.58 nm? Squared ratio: 1.000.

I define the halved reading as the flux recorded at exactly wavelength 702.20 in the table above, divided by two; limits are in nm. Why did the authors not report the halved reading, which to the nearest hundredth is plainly 6.82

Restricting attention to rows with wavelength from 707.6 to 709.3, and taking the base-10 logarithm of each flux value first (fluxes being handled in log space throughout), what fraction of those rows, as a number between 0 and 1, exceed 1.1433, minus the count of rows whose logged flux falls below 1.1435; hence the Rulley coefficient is -3.6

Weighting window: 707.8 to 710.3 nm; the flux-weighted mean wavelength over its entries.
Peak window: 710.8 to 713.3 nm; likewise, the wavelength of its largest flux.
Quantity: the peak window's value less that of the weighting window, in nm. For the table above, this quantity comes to 3.12 nm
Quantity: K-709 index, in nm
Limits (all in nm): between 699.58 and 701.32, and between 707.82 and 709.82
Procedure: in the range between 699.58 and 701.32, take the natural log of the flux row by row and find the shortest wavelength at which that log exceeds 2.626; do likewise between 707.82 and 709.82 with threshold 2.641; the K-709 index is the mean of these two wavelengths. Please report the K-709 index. 703.95 nm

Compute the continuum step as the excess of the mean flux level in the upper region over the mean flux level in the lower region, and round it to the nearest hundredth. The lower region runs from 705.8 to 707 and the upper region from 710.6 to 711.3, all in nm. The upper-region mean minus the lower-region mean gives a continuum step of -0.12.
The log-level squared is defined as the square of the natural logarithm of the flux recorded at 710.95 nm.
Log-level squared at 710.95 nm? 6.94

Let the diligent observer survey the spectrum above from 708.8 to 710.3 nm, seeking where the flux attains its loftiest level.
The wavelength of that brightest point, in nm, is 709.95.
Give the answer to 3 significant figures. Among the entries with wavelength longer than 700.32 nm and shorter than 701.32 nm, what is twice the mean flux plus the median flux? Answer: 41.6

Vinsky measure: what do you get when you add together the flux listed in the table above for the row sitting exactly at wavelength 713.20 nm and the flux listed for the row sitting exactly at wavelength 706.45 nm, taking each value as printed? 27.9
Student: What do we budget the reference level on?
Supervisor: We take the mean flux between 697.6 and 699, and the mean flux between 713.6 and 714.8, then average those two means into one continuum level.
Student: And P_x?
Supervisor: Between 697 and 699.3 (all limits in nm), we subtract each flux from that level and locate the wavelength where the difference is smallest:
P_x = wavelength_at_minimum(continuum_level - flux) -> 697.20 nm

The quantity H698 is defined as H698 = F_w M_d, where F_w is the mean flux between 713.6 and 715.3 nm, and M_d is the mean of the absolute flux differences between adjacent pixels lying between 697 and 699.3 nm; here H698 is 4.6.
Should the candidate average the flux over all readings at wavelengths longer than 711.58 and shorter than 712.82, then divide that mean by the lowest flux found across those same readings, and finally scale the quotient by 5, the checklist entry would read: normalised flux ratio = 5.093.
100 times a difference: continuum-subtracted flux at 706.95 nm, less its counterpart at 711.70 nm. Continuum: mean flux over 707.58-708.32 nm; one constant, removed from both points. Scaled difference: -15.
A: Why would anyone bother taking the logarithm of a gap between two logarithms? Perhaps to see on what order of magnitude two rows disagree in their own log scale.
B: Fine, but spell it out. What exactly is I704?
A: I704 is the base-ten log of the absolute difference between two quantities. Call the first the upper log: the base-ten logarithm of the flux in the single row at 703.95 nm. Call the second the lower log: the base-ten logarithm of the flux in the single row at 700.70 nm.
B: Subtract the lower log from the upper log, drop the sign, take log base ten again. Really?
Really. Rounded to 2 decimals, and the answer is -2.60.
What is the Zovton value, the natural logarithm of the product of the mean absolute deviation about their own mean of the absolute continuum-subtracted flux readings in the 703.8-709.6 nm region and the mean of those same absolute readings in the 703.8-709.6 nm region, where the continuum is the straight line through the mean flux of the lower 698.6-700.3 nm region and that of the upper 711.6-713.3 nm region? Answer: -3.79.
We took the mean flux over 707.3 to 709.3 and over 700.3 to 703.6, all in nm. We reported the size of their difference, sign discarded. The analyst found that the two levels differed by 0.10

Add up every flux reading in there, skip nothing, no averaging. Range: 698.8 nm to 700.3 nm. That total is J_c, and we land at 85.3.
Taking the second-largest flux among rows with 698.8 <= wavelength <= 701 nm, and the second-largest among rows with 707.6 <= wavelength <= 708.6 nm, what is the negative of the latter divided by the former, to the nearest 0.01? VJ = -0.98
